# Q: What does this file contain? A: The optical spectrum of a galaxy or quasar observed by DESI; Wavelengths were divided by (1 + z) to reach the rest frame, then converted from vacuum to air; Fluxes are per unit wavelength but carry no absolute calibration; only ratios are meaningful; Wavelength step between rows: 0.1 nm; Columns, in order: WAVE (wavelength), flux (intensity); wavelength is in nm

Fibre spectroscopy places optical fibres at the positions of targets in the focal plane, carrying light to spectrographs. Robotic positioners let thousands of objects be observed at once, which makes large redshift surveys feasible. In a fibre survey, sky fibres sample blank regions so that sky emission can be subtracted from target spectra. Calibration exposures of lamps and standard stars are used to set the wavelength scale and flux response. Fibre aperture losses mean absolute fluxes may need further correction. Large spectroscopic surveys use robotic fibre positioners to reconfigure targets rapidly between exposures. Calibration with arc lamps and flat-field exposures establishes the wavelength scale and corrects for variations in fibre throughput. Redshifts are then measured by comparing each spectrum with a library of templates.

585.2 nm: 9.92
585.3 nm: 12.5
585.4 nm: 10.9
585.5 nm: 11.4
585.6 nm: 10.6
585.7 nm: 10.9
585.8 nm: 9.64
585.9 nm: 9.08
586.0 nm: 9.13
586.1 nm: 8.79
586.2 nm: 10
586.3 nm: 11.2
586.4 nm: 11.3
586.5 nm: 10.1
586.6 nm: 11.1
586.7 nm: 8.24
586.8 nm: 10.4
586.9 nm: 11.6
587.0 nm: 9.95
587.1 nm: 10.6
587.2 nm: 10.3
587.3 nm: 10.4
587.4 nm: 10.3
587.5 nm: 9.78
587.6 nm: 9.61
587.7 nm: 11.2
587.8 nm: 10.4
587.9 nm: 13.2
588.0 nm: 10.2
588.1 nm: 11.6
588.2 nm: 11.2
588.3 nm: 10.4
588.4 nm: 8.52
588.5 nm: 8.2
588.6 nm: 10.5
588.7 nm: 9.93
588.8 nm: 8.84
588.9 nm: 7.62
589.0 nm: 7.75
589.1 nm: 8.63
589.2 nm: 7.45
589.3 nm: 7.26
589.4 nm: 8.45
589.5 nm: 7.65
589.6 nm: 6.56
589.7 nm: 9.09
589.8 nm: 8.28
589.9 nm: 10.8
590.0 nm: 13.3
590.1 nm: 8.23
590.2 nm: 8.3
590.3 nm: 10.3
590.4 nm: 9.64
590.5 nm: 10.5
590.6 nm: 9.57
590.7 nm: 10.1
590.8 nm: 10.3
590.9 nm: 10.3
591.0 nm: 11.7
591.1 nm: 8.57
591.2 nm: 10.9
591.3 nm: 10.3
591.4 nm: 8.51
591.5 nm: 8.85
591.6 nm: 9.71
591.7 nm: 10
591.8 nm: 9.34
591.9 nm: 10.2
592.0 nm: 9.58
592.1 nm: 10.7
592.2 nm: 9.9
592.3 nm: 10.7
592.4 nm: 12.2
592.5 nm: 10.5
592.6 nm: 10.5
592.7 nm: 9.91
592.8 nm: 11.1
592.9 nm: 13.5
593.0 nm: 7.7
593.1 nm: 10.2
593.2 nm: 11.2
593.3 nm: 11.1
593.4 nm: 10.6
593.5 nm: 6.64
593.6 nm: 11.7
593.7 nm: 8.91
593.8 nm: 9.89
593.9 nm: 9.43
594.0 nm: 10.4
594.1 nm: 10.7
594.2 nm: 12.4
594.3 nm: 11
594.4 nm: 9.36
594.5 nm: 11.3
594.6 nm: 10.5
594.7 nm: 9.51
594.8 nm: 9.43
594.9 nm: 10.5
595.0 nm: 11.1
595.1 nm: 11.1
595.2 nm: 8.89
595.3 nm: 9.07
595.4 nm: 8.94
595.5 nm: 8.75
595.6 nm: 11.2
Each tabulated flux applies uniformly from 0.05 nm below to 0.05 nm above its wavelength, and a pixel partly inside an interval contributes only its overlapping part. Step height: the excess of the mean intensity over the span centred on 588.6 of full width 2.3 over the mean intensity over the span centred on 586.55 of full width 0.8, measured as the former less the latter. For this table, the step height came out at -1.2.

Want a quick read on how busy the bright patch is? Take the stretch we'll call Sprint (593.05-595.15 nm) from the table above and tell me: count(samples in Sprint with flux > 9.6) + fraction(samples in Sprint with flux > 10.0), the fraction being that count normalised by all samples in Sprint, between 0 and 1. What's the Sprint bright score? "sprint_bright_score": 16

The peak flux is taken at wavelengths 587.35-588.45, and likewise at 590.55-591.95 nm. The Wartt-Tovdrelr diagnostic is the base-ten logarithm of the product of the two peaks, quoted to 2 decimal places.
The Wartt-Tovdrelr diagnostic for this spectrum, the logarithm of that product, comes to 2.19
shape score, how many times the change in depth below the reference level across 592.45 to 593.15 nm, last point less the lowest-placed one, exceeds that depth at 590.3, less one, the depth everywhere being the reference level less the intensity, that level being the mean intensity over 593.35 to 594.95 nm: -3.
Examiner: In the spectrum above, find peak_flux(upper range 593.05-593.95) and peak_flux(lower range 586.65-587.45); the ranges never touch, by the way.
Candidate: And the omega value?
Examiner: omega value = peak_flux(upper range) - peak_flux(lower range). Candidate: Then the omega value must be 0.1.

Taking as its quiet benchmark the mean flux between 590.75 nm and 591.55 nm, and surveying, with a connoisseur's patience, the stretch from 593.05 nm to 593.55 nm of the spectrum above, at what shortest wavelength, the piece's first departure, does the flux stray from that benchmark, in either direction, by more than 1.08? 593.2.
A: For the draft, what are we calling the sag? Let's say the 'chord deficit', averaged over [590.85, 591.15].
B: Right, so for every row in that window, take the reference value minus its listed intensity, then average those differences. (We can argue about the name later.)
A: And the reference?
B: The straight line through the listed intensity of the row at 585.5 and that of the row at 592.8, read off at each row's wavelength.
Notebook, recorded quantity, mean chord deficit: 1.0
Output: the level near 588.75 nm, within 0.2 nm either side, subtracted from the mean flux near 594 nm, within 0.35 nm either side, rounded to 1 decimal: 1.2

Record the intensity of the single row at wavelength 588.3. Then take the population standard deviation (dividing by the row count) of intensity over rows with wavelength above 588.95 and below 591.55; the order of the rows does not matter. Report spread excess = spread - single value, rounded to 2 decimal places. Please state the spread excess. -8.90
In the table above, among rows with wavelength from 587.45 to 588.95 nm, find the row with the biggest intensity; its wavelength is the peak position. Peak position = 587.9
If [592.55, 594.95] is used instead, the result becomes 592.9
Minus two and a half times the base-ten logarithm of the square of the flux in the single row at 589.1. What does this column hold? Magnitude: -4.68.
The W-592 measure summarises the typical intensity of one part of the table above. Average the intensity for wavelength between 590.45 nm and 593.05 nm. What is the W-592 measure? 10.2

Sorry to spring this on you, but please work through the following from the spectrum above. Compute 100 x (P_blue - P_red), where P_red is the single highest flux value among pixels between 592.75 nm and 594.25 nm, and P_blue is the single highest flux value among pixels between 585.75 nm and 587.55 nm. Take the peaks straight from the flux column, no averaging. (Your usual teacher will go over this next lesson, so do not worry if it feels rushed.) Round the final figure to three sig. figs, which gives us -190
